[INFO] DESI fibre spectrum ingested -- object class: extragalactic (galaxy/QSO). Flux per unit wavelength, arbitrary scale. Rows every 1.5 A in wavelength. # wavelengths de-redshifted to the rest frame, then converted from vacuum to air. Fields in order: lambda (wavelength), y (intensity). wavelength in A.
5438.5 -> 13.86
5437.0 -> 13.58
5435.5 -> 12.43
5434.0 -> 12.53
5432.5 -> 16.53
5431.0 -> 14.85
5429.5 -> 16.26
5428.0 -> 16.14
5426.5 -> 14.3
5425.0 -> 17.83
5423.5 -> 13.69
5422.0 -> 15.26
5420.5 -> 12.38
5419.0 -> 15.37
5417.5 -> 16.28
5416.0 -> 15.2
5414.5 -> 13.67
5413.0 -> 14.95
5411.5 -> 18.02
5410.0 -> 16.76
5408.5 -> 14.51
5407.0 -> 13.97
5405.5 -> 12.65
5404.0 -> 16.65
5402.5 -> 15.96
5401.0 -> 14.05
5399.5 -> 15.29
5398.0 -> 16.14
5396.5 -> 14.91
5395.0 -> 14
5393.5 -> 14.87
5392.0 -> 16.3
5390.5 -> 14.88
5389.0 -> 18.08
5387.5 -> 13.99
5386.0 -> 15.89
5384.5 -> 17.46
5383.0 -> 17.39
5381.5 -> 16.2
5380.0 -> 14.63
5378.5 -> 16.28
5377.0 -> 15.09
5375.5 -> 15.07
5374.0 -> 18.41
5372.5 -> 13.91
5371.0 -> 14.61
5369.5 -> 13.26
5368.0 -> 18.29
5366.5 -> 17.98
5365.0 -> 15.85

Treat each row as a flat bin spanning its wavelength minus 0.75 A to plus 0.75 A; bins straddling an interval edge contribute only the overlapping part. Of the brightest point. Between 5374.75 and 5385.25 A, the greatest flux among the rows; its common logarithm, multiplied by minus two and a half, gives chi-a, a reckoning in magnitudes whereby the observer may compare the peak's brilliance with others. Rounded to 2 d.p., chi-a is -3.11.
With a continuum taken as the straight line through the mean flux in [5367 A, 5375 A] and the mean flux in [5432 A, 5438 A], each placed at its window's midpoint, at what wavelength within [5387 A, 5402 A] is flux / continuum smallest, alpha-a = 5387.5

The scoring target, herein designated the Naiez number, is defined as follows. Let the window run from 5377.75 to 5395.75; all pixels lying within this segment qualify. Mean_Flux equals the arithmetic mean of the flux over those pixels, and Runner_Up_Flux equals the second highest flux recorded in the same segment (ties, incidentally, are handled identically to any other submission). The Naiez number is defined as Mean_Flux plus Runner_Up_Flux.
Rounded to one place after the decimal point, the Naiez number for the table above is 33.3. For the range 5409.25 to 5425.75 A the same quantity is 33.2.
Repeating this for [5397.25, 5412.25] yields 32.2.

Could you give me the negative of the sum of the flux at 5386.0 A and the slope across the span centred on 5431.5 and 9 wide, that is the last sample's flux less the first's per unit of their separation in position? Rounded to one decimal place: -15.4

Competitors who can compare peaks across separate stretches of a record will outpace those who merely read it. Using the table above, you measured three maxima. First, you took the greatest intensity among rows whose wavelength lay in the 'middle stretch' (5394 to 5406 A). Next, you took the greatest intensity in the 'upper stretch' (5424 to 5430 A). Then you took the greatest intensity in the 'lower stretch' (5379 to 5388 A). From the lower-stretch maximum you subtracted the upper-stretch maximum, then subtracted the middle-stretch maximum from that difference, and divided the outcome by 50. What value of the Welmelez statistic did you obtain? -0.340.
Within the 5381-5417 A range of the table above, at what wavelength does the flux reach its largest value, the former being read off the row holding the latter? 5389.0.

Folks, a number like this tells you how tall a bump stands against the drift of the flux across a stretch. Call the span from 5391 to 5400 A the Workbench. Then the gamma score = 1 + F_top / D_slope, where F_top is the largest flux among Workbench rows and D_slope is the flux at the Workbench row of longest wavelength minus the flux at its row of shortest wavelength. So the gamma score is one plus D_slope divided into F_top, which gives -15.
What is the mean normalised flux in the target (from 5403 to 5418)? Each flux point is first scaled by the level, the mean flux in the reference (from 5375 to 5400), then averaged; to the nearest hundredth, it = 0.97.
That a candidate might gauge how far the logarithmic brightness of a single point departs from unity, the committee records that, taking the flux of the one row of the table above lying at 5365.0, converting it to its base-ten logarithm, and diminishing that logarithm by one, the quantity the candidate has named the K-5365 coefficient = 0.200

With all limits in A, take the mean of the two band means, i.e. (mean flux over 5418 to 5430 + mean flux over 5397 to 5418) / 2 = 15.22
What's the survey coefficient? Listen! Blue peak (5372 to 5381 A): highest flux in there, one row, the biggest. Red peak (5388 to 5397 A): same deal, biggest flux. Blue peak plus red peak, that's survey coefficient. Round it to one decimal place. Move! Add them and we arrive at 36.5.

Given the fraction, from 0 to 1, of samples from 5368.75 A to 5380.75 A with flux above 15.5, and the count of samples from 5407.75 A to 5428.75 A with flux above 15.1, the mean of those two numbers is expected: 4.1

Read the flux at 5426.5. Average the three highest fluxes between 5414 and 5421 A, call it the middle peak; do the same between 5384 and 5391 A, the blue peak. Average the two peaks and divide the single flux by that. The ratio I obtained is 0.87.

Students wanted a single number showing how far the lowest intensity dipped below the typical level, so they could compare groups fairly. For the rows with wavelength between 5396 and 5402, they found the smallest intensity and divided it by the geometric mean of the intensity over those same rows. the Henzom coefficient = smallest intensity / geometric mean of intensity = 0.93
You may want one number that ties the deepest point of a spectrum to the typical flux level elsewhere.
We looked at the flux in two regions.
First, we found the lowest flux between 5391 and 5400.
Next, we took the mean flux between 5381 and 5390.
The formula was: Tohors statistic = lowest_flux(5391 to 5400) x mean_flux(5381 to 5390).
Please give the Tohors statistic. 231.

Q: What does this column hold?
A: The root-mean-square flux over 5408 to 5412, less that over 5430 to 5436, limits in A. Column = 2.3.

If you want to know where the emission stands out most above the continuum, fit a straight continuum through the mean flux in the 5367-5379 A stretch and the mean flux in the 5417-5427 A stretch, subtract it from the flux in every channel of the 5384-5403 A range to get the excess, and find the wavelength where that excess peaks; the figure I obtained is 5389.0 A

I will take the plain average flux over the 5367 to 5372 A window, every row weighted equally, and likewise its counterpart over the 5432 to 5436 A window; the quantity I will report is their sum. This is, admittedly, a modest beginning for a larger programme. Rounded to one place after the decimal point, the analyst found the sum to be 29.2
